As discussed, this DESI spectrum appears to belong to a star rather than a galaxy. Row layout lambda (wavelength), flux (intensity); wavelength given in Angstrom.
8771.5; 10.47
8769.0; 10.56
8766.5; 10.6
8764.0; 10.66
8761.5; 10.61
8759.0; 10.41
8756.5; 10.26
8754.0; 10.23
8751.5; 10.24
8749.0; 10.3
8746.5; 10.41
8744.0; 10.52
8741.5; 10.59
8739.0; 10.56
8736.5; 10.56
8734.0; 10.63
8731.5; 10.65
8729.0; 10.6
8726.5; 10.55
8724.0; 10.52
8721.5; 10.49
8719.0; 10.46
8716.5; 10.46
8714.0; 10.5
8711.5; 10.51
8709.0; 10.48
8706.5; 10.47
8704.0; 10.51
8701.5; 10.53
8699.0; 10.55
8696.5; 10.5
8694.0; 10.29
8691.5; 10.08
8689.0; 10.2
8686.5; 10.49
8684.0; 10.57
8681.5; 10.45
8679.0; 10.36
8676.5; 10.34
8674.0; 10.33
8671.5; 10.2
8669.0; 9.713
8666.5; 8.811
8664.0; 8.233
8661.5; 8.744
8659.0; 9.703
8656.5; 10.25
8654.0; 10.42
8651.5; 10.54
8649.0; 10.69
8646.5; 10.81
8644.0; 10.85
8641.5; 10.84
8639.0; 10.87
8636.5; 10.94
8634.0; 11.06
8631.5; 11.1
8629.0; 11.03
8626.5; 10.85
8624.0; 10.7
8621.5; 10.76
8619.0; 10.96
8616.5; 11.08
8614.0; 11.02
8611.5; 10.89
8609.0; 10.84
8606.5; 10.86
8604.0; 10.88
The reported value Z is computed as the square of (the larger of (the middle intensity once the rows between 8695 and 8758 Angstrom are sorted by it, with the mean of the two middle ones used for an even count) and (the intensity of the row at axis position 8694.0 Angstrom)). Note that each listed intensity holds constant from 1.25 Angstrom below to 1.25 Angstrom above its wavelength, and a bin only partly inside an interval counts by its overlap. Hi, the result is 110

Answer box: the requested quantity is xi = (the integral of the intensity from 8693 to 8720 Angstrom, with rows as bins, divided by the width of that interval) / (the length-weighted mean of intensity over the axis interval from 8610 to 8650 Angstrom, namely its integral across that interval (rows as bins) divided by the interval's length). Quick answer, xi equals 0.96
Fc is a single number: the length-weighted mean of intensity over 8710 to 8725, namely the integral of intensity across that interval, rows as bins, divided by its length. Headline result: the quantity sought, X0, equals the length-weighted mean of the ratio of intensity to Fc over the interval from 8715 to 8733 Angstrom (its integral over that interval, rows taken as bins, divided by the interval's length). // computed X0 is 1.00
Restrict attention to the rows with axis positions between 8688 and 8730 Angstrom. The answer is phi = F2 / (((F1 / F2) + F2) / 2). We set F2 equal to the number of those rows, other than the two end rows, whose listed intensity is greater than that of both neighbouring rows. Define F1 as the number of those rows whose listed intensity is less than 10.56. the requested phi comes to 0.4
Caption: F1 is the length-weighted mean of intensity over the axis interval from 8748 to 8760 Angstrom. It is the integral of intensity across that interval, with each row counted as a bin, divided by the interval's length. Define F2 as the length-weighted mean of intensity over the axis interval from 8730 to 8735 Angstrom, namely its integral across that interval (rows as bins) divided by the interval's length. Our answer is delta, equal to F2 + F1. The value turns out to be 20.9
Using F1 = 10.3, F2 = 10.64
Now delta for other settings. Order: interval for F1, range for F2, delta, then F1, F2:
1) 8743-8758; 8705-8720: 20.8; 10.3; 10.48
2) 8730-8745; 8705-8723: 21.1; 10.6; 10.48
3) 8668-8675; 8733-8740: 20.7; 10.1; 10.58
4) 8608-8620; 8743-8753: 21.3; 11.0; 10.36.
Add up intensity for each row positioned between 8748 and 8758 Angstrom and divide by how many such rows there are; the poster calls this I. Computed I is 10.3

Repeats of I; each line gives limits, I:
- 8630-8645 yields 10.9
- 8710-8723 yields 10.5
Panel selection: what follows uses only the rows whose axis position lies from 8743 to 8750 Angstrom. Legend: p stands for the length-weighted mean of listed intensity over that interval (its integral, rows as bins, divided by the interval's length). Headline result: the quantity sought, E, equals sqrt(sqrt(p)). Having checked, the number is 1.80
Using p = 10.4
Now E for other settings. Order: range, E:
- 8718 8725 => 1.80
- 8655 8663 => 1.76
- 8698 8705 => 1.80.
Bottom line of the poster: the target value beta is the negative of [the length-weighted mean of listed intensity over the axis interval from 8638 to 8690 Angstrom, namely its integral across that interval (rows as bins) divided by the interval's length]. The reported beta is -10.2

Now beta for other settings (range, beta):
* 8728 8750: -10.5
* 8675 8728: -10.4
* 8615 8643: -10.9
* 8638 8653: -10.8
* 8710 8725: -10.5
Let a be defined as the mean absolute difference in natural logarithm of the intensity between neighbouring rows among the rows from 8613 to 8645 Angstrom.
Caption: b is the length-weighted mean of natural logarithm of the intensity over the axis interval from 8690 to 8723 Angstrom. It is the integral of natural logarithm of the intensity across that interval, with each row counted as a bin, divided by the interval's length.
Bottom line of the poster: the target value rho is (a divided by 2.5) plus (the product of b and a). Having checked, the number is 0.023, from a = 0.008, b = 2.35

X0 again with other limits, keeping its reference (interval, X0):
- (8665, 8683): 0.95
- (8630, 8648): 1.04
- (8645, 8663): 0.97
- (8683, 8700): 0.99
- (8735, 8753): 1.00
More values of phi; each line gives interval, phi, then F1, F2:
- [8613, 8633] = 2.0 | 0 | 1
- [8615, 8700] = 0.6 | 19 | 3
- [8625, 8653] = 1.6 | 1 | 2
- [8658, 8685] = 0.0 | 10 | 0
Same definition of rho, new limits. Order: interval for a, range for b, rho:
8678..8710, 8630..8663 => 0.028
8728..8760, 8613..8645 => 0.016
